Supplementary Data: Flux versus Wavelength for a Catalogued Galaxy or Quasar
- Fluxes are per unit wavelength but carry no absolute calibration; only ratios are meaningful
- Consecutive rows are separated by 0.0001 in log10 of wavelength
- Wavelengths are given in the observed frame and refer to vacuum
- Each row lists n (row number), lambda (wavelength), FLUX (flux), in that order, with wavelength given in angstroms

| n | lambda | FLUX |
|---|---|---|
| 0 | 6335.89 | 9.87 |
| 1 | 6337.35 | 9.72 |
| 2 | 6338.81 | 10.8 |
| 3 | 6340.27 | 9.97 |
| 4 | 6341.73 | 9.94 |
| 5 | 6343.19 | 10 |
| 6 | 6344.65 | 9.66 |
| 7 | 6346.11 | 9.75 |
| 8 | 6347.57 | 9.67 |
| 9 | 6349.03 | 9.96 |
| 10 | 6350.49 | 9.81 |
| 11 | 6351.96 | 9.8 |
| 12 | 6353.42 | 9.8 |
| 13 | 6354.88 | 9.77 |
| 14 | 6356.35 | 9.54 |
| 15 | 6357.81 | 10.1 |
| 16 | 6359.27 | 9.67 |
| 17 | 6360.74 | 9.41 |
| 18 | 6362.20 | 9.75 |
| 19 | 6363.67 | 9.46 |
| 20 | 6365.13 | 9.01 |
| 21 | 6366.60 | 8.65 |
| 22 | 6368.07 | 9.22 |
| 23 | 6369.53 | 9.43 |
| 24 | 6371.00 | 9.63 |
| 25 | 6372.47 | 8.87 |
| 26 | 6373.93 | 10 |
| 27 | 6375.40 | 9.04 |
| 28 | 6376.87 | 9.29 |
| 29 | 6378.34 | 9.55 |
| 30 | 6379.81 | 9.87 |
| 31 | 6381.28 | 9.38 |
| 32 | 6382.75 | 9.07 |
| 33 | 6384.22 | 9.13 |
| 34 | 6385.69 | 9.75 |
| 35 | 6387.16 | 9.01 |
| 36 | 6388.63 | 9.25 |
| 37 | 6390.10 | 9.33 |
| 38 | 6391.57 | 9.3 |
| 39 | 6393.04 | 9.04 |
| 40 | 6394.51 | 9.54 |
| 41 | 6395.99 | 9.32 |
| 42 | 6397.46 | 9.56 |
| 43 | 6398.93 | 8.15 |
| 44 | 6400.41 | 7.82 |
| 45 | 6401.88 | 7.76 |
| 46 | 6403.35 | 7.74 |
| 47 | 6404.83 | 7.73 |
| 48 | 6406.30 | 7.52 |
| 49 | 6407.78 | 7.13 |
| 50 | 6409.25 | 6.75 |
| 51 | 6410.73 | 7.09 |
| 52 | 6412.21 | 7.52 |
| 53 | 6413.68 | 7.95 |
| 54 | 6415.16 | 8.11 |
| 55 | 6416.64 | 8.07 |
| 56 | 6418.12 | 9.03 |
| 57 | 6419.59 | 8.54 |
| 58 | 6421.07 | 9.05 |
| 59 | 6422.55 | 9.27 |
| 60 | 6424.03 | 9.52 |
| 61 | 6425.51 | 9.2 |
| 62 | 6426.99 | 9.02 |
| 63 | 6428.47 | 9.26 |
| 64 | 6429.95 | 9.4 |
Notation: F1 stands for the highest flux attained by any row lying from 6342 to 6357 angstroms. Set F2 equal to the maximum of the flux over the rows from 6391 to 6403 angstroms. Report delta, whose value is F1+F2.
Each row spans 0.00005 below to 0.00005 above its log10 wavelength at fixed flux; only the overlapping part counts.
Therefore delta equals 19.6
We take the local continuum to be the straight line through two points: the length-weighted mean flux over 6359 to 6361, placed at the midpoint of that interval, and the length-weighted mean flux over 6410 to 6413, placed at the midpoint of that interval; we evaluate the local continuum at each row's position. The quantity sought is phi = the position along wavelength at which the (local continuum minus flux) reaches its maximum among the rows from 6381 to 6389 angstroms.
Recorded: 6382.75 angstroms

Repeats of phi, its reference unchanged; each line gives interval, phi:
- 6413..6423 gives 6413.68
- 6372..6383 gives 6372.47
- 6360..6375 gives 6366.60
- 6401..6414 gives 6409.25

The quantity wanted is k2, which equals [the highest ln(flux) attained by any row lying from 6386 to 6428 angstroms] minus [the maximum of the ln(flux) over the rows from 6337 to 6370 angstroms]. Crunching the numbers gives -0.12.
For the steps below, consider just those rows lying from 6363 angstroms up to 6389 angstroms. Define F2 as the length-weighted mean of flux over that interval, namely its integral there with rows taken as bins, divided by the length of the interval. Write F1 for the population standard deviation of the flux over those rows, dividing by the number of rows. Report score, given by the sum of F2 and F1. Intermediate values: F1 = 0.35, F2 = 9.3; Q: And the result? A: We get 9.7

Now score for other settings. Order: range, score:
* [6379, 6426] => 9.5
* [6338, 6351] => 10.3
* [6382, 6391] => 9.5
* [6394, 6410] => 9.0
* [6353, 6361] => 9.9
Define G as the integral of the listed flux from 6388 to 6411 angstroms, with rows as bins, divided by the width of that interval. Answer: 8.34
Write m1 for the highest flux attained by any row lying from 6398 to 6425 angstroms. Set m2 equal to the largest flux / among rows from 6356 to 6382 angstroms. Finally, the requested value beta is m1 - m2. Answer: -0.6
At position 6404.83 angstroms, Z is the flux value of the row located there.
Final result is 7.73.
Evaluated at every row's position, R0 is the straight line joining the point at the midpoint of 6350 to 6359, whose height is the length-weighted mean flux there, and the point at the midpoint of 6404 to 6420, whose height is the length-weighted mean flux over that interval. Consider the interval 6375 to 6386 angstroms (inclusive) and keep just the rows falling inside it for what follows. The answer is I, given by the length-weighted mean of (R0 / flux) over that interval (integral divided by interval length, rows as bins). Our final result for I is 0.95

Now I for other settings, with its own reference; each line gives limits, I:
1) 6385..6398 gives 0.91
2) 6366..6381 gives 0.98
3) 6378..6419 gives 0.97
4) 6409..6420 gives 0.98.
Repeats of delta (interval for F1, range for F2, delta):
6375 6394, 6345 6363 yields 20.0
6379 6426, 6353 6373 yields 20.0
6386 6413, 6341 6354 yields 19.6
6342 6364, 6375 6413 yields 20.0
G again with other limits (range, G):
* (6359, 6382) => 9.38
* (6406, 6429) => 8.32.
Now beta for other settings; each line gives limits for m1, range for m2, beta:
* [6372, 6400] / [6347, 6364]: -0.1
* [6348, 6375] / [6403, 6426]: 0.6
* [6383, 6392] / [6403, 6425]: 0.2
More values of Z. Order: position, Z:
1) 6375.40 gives 9.04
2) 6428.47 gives 9.26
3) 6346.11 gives 9.75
